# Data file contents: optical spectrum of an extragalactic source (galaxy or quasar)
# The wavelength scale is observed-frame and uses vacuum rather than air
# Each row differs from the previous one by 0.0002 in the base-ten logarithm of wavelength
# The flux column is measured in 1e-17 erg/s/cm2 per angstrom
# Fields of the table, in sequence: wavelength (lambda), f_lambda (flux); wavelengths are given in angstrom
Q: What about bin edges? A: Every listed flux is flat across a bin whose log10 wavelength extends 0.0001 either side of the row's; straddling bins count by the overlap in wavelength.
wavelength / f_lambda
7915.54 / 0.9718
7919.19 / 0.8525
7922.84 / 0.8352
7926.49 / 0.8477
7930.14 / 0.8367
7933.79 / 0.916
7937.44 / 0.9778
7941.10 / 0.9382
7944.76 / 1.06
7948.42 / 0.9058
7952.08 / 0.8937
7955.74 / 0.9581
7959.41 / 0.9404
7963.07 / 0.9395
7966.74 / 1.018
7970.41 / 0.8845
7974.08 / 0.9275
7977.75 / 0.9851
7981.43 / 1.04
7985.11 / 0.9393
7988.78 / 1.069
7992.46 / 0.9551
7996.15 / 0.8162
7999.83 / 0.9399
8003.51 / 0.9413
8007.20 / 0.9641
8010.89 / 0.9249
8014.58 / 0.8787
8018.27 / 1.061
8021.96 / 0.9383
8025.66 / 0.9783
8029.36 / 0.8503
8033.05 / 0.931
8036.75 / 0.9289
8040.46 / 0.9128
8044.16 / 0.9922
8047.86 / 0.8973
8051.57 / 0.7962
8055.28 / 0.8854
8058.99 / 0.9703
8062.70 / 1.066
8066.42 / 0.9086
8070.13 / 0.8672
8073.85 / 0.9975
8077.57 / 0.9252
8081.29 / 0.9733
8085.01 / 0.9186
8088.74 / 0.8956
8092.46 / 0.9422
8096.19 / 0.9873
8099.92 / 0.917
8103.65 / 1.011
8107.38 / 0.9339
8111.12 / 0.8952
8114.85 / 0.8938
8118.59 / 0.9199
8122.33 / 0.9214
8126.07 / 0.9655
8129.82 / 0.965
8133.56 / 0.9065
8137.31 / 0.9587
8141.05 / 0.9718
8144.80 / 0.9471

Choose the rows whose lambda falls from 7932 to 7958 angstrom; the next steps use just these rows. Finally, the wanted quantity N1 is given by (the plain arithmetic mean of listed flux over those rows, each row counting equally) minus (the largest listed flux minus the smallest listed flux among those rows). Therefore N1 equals 0.78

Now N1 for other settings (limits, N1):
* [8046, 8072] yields 0.64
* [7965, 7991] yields 0.80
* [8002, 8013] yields 0.90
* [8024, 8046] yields 0.79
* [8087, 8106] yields 0.84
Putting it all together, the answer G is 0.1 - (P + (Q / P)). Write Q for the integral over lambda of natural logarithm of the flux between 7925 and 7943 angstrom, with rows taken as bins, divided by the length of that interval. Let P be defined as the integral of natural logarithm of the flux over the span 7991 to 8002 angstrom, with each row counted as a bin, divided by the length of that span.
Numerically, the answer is -0.77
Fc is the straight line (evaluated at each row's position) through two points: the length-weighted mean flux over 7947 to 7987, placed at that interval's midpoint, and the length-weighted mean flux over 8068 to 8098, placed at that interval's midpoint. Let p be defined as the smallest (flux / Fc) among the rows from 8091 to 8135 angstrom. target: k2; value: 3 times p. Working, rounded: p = 0.96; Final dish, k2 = 2.87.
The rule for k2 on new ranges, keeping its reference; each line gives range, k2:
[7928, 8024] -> 2.59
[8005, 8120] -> 2.54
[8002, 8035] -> 2.70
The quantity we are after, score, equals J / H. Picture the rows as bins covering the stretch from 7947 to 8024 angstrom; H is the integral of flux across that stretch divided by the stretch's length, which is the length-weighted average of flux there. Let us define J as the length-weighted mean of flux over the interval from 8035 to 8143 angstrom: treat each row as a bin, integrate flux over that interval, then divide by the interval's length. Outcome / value 0.99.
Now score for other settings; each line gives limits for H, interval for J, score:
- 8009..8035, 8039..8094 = 0.99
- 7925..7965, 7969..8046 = 1.02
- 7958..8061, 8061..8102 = 1.01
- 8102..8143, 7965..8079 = 1.00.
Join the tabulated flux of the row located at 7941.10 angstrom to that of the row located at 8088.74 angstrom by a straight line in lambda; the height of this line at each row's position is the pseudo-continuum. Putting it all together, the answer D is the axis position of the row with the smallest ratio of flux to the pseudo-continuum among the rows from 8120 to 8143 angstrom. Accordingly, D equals 8133.56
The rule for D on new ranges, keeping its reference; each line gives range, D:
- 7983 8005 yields 7996.15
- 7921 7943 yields 7922.84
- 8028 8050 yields 8029.36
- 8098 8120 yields 8114.85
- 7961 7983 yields 7970.41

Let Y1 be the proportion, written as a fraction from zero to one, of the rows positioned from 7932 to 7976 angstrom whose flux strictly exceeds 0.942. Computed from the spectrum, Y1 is 0.33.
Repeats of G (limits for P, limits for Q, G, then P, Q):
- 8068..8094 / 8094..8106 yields -0.27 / -0.07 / -0.032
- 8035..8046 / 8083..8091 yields -1.48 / -0.06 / -0.094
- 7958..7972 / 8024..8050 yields -1.25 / -0.06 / -0.079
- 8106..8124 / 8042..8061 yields -0.87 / -0.09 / -0.098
